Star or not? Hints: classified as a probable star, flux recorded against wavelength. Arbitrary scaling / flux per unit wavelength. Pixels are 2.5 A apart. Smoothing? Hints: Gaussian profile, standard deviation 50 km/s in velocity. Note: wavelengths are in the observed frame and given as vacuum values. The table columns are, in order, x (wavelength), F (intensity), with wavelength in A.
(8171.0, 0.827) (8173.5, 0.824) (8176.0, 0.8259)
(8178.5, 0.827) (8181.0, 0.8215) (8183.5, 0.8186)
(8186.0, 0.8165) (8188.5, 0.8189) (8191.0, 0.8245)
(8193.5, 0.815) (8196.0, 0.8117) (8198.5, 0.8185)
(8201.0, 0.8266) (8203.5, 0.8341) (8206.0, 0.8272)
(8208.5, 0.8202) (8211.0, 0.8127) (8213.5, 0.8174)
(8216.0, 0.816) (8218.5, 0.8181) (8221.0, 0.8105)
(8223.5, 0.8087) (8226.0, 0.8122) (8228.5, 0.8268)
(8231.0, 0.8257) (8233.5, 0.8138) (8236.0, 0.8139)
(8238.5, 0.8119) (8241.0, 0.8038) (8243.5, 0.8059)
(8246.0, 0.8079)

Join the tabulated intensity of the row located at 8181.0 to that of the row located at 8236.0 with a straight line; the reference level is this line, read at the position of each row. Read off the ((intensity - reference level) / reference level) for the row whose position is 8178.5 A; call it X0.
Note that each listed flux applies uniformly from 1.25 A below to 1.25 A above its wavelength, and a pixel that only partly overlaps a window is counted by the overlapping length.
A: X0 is 0.006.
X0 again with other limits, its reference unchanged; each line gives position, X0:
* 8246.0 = -0.006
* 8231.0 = 0.014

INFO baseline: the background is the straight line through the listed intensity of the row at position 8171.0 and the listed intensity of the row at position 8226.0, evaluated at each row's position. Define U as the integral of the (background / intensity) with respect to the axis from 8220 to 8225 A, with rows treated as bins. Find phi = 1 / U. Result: 0.20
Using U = 5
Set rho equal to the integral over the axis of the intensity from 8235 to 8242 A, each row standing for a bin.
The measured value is 5.67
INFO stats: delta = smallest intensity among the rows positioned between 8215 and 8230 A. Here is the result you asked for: 0.8087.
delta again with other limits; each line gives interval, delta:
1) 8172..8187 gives 0.8165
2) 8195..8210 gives 0.8117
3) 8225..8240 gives 0.8119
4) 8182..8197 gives 0.8117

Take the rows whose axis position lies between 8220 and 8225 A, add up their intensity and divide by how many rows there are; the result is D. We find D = 0.810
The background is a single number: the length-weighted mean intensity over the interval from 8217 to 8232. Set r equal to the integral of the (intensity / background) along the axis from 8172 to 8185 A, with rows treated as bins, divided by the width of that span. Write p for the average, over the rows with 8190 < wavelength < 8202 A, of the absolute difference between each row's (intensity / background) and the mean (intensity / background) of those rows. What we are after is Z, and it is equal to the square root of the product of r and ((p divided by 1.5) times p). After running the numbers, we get 0.0050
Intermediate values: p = 0.006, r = 1.01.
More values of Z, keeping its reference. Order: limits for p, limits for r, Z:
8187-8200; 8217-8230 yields 0.0035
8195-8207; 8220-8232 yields 0.0068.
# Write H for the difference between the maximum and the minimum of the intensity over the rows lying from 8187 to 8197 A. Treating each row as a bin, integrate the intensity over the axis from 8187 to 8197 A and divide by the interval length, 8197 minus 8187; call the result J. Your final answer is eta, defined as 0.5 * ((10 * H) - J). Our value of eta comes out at -0.345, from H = 0.013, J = 0.818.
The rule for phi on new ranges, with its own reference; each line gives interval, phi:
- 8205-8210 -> 0.20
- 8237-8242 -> 0.20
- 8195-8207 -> 0.08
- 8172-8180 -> 0.12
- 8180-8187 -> 0.14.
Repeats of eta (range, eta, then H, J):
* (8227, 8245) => -0.292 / 0.023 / 0.814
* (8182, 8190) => -0.397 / 0.002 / 0.818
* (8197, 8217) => -0.304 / 0.021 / 0.822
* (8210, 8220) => -0.381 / 0.005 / 0.816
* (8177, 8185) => -0.369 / 0.008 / 0.822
